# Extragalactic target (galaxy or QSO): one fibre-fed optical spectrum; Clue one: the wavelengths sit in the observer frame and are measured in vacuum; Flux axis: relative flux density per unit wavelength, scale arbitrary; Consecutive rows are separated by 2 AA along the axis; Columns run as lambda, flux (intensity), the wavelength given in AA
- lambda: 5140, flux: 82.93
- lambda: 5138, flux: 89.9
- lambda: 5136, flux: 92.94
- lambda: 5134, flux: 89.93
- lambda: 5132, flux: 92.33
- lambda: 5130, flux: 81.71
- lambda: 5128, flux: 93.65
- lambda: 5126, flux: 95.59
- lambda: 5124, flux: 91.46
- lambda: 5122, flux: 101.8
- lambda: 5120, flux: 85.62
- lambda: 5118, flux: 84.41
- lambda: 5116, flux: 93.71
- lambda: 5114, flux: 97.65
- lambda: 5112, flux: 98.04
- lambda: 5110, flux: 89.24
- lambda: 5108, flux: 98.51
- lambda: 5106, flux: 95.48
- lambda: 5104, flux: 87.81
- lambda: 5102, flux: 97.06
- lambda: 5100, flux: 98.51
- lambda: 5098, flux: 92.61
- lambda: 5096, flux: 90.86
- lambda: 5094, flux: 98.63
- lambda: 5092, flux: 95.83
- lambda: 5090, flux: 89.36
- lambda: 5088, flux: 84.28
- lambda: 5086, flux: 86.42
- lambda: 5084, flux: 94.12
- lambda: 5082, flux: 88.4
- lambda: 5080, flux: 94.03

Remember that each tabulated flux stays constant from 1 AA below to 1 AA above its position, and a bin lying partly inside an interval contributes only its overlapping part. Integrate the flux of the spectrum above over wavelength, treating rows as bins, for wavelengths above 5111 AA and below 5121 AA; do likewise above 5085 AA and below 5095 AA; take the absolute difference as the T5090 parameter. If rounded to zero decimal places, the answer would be 10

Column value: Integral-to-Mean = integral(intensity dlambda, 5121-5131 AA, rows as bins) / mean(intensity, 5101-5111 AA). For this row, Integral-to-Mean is 9.9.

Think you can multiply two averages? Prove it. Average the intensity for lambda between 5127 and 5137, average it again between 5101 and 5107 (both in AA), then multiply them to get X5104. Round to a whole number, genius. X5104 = 8421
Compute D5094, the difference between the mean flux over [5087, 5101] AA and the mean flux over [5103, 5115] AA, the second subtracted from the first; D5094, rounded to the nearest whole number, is -2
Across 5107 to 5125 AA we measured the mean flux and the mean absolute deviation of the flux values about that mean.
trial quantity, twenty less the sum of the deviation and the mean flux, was -78.4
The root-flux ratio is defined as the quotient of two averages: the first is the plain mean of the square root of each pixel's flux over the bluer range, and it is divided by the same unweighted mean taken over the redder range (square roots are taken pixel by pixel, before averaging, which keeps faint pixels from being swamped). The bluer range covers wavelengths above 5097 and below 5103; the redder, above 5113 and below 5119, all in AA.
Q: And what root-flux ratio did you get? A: 1.02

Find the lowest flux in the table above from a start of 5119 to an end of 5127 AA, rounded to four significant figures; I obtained 85.62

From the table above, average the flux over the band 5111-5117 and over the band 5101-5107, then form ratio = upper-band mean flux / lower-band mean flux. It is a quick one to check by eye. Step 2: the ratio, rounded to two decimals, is 1.03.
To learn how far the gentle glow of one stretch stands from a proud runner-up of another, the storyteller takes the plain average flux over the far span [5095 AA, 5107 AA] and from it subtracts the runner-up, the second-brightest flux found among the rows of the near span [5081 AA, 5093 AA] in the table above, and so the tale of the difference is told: 0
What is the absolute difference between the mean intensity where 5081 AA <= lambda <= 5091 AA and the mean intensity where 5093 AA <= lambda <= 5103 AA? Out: 7.0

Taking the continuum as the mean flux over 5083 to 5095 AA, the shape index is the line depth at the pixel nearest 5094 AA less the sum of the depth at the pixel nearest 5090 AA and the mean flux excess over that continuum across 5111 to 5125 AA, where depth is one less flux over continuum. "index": -2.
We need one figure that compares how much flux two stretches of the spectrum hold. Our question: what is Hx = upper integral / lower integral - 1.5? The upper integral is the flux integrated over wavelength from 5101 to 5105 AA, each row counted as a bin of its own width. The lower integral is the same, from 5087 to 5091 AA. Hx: -0.44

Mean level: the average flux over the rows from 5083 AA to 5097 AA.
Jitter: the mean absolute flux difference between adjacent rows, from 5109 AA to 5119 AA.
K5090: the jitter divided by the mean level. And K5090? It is 0.0614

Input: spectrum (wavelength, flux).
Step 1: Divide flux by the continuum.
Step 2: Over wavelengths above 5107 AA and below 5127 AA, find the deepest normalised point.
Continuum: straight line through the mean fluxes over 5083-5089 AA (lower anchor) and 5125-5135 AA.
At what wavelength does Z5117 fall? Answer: 5118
